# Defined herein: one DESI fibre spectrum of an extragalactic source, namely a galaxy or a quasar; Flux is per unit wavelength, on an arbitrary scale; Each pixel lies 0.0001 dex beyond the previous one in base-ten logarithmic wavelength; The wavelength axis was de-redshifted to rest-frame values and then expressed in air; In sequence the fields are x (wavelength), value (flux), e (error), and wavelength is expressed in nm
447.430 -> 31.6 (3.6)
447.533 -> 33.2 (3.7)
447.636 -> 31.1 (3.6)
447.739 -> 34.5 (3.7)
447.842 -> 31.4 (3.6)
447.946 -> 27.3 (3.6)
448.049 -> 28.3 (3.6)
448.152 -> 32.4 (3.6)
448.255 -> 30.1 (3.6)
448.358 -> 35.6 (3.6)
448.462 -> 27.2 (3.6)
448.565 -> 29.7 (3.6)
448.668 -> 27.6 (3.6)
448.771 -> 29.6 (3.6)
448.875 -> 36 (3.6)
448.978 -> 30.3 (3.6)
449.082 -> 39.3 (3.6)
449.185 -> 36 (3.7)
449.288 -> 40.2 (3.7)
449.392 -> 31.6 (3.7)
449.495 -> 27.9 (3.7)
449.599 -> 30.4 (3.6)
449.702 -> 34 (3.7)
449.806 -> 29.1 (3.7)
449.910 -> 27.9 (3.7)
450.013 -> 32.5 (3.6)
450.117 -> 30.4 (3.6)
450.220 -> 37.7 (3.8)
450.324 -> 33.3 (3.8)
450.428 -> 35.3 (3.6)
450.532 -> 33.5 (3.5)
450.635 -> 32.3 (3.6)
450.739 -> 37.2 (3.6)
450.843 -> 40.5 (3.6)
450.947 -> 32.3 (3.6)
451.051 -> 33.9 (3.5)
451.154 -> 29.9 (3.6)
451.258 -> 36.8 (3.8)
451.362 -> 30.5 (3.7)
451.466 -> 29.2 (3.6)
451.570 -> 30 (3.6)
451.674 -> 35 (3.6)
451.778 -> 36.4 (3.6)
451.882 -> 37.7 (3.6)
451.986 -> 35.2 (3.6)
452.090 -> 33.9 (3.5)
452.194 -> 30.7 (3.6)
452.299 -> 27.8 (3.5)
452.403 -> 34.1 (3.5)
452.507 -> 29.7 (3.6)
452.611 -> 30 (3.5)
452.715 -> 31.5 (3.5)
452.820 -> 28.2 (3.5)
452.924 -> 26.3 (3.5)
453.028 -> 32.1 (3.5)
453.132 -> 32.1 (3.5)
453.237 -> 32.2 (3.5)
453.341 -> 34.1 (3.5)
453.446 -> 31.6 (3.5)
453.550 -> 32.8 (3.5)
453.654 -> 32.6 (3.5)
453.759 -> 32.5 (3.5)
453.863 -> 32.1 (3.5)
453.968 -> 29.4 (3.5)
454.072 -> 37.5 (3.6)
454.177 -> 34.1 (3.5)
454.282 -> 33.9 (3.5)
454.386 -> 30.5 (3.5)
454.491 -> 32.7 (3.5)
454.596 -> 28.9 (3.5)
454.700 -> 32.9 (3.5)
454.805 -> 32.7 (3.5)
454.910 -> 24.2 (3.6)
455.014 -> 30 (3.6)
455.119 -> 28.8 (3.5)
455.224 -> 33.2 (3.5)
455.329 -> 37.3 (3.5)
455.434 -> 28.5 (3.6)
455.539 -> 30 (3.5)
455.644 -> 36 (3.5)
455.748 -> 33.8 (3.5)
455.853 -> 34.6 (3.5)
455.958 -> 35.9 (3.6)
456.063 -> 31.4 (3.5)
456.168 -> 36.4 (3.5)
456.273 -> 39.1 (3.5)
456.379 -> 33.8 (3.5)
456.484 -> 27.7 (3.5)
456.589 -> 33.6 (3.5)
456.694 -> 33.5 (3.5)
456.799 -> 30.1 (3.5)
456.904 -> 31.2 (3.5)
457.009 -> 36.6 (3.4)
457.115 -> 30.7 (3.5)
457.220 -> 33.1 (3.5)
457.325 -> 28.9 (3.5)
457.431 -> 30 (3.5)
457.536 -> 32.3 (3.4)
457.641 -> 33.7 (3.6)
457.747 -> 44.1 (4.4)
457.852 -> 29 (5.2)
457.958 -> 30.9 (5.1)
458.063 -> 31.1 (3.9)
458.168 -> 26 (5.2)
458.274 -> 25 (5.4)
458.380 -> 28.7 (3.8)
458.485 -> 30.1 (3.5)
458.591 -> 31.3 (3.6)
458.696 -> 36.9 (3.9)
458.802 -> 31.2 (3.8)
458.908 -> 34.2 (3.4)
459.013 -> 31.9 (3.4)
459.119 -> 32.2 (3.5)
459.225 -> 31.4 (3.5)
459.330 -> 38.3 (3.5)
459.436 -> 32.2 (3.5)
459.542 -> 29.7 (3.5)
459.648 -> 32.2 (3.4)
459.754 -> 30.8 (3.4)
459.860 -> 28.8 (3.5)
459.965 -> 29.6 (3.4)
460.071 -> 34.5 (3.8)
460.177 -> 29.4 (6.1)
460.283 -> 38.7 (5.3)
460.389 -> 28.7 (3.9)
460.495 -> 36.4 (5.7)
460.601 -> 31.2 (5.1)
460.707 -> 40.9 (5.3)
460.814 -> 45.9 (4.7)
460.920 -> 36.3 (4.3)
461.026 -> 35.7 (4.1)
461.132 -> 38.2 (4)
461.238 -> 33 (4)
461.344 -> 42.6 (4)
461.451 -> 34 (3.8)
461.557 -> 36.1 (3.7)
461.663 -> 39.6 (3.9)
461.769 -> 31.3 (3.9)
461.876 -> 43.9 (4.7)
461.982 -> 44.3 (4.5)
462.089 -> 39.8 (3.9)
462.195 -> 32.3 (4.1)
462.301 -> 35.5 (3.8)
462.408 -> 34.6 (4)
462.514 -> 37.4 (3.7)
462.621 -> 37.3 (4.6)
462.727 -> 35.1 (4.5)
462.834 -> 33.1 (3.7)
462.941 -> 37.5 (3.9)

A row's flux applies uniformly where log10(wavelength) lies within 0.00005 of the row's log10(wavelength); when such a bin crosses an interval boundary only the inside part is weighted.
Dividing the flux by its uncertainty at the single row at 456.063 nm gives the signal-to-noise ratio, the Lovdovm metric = 9.0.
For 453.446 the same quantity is 9.0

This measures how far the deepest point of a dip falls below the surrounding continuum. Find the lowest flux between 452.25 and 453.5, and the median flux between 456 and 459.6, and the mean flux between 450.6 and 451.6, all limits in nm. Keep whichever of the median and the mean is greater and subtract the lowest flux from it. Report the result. 7.0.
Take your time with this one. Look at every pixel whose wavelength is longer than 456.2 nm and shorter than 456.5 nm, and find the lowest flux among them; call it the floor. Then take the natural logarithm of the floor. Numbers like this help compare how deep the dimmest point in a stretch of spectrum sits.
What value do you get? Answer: 3.32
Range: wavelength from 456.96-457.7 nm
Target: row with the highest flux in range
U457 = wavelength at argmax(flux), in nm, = 457.009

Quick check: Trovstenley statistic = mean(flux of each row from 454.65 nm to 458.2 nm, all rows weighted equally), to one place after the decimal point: 32.4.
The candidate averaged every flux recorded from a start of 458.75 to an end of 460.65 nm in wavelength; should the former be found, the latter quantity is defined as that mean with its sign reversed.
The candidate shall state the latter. -32.3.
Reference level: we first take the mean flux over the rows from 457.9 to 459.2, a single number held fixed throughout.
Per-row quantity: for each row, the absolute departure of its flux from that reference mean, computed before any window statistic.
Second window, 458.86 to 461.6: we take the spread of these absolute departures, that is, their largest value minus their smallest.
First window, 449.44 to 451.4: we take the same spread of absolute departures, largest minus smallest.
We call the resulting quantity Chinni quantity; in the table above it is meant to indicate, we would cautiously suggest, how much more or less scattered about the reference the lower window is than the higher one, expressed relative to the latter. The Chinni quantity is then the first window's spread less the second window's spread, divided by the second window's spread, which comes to -0.38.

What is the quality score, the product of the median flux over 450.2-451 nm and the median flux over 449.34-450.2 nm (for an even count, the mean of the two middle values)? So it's 1046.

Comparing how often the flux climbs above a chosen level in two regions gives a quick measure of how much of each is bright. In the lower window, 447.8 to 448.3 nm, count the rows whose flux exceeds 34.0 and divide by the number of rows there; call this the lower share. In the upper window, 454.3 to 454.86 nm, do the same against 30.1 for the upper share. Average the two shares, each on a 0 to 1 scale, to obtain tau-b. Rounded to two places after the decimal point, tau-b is 0.40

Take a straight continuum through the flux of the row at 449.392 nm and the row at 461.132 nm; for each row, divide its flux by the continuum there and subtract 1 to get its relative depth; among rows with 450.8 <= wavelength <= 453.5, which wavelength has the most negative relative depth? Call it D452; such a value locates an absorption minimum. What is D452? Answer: 452.924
